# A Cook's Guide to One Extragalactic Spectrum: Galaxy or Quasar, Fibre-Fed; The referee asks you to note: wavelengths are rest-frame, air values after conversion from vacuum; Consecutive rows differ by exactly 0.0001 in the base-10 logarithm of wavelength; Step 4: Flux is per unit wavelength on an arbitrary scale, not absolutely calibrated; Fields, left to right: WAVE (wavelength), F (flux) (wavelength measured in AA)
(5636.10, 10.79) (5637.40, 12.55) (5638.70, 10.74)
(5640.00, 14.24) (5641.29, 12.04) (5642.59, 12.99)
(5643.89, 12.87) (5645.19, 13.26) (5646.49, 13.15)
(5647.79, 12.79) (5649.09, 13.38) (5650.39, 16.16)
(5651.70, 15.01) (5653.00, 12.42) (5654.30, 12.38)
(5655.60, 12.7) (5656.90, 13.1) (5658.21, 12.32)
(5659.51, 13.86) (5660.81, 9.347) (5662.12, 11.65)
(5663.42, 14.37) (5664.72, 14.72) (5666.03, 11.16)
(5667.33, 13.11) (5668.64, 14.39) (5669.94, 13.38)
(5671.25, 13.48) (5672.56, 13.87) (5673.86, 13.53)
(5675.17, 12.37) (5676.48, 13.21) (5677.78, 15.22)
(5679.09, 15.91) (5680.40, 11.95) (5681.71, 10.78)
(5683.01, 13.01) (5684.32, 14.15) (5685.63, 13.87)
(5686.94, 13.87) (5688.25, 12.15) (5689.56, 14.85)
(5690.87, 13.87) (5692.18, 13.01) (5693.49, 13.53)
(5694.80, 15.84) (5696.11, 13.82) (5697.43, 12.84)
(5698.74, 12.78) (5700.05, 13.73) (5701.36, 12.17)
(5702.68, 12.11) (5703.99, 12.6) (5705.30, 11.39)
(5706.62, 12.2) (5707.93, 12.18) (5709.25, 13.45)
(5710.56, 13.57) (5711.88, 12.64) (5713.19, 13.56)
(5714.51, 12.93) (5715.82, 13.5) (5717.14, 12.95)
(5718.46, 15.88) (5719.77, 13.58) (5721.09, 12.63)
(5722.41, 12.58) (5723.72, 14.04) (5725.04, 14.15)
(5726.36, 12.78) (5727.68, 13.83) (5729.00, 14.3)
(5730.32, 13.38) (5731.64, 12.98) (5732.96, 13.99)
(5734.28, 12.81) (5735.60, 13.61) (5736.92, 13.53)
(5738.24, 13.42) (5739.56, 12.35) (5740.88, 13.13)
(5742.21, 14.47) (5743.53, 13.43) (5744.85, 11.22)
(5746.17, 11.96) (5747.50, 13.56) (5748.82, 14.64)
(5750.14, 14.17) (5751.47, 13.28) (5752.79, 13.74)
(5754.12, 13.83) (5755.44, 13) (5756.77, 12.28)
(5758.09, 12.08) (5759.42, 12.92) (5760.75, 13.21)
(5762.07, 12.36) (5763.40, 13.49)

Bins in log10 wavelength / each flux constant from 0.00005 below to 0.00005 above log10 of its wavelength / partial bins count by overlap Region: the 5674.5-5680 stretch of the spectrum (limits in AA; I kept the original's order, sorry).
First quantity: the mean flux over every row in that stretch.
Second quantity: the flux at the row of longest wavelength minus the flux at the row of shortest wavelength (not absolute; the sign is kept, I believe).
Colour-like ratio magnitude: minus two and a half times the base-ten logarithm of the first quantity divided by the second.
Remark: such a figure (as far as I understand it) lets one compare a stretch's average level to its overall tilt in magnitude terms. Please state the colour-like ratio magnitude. -1.5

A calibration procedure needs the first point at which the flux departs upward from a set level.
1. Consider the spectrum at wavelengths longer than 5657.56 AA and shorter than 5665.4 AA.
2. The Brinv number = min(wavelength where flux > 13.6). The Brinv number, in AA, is 5659.51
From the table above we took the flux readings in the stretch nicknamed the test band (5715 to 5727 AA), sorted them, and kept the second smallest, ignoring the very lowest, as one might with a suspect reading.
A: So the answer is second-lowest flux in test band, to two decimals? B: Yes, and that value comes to 12.63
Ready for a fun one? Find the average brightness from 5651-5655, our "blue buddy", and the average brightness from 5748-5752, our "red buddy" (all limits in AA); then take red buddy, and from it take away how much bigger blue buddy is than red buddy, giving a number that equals 14.8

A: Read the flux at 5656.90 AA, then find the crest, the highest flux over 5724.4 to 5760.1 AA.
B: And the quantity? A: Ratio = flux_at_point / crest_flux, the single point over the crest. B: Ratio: 0.89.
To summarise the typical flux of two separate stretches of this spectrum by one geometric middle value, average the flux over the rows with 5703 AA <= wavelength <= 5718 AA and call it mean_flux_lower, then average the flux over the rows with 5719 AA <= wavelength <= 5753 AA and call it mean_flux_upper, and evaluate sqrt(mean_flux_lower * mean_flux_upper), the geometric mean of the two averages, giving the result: 13.1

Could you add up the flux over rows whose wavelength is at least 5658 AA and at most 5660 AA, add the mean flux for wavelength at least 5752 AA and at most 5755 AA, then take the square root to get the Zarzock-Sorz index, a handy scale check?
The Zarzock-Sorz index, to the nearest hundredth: 6.32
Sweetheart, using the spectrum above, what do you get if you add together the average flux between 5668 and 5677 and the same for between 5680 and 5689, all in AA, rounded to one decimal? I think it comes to 26.3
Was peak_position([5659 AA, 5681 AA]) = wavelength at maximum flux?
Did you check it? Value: 5679.09 AA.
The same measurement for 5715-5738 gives 5718.46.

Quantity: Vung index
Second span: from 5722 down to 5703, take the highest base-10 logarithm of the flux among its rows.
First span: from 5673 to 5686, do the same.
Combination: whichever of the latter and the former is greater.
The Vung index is 1.20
